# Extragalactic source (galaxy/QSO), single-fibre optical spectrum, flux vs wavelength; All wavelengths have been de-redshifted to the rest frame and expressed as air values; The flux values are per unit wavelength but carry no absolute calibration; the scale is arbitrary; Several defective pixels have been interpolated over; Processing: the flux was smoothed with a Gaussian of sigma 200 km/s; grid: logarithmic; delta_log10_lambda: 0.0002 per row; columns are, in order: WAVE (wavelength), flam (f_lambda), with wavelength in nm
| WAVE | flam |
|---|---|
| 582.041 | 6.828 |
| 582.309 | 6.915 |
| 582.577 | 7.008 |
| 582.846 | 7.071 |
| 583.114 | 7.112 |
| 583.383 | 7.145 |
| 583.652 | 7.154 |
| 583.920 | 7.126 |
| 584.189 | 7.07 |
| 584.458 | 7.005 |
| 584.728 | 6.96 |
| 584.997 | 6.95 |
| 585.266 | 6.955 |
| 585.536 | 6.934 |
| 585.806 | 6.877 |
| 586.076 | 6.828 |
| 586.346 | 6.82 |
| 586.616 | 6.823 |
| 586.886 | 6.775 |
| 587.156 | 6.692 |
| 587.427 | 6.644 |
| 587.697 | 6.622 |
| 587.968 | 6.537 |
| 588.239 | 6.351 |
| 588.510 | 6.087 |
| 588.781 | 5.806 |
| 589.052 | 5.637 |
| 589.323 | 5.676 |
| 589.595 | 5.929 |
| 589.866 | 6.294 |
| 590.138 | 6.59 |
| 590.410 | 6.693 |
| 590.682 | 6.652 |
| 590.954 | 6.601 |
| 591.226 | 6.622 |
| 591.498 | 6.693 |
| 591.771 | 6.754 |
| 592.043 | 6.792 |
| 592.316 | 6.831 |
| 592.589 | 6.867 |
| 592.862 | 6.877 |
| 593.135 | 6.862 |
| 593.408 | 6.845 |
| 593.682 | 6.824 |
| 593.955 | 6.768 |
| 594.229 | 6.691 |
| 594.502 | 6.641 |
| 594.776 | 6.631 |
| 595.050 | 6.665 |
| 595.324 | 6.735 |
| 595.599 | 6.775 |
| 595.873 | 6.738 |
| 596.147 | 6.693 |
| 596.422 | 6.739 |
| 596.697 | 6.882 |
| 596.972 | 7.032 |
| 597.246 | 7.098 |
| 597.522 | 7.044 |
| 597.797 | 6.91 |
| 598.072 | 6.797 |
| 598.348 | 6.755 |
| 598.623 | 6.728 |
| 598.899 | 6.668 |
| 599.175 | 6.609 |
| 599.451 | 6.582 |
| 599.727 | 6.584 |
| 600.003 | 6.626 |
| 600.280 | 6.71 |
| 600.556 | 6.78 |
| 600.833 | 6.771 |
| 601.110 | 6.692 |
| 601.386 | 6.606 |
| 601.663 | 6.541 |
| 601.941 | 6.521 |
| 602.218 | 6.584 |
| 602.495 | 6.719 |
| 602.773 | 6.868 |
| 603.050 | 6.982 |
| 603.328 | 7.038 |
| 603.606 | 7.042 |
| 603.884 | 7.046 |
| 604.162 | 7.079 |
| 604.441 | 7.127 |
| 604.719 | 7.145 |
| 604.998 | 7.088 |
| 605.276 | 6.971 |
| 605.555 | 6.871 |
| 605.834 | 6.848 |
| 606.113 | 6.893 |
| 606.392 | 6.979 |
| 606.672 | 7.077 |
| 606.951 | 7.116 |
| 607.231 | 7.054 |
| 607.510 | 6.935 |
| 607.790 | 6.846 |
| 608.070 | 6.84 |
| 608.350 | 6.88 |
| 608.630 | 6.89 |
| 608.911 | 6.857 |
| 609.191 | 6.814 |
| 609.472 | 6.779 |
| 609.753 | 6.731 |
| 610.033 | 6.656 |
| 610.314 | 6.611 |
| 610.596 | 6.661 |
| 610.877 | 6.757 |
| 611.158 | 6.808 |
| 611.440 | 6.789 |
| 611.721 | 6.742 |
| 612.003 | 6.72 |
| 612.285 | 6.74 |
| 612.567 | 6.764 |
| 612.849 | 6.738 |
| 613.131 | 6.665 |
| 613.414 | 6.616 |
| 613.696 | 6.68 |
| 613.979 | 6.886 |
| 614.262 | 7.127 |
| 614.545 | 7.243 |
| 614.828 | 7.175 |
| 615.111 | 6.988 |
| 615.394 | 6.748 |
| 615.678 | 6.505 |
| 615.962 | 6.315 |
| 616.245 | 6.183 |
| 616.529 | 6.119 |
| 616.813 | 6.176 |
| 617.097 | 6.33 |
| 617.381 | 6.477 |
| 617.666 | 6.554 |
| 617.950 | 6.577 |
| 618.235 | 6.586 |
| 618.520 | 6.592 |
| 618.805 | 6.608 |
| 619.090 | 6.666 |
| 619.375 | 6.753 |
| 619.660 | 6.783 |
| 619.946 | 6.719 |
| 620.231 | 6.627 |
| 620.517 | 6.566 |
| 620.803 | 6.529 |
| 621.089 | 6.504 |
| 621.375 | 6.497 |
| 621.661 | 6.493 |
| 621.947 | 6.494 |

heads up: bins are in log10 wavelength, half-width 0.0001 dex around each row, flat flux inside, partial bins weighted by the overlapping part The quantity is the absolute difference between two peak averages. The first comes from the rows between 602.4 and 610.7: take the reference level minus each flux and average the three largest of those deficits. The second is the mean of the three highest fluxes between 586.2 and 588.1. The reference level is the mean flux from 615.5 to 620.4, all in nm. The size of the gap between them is 6.9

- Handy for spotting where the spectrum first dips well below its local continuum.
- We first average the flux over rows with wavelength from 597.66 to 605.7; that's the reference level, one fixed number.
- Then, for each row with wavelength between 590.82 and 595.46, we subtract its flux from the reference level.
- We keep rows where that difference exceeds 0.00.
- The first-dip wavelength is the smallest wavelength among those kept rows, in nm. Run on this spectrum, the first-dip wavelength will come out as 590.954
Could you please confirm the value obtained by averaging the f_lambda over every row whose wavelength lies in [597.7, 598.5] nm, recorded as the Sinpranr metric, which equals 6.82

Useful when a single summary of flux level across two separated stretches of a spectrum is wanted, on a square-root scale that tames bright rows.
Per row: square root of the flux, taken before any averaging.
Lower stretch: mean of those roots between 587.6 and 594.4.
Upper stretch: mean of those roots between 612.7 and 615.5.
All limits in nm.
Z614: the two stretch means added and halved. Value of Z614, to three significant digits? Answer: 2.59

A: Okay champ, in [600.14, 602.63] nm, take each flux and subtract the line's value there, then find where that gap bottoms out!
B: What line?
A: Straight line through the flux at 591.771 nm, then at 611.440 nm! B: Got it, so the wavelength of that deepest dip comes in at 601.941 nm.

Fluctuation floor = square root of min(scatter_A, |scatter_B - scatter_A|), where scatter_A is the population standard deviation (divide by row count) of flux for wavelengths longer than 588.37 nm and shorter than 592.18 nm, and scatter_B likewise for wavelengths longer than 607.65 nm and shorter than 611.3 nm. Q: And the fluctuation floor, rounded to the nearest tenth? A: 0.6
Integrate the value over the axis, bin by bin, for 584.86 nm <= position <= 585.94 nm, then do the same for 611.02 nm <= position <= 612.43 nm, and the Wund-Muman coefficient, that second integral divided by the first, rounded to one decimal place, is 1.3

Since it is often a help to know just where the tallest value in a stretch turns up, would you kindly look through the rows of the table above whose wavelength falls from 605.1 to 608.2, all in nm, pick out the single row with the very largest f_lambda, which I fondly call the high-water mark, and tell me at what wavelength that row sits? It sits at 606.951 nm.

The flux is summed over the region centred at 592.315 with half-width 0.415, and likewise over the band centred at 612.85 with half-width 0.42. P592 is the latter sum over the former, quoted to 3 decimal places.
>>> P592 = 0.984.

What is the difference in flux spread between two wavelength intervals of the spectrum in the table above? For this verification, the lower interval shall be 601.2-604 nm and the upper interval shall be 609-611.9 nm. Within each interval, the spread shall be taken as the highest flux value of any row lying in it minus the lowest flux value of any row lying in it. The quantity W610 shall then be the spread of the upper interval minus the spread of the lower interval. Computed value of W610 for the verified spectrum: -0.32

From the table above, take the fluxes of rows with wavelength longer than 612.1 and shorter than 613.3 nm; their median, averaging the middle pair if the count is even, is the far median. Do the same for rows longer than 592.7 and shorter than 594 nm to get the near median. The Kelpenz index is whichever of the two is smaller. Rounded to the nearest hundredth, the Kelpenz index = 6.74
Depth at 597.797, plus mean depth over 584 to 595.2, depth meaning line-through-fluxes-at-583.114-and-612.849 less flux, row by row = 0.4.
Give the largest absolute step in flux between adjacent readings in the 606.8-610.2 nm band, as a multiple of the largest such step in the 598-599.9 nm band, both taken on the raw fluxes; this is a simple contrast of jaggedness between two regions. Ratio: 1.98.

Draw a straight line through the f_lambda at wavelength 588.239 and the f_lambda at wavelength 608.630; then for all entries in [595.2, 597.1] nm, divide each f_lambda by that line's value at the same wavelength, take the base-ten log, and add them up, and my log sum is 0.11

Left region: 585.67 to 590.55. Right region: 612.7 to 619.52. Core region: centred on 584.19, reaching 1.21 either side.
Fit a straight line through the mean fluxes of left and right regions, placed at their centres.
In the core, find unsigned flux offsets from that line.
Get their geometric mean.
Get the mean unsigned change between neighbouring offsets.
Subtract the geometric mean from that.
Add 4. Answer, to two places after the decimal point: 3.38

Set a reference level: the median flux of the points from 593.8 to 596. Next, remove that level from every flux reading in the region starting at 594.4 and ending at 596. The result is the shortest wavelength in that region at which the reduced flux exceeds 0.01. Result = 595.324 nm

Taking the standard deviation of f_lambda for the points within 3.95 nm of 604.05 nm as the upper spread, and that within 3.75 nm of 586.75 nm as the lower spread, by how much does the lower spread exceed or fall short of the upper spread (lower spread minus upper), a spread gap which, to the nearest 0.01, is 0.26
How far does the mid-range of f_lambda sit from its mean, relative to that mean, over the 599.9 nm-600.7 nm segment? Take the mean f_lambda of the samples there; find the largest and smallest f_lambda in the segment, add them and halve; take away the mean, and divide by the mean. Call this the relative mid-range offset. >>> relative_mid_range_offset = -0.0003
